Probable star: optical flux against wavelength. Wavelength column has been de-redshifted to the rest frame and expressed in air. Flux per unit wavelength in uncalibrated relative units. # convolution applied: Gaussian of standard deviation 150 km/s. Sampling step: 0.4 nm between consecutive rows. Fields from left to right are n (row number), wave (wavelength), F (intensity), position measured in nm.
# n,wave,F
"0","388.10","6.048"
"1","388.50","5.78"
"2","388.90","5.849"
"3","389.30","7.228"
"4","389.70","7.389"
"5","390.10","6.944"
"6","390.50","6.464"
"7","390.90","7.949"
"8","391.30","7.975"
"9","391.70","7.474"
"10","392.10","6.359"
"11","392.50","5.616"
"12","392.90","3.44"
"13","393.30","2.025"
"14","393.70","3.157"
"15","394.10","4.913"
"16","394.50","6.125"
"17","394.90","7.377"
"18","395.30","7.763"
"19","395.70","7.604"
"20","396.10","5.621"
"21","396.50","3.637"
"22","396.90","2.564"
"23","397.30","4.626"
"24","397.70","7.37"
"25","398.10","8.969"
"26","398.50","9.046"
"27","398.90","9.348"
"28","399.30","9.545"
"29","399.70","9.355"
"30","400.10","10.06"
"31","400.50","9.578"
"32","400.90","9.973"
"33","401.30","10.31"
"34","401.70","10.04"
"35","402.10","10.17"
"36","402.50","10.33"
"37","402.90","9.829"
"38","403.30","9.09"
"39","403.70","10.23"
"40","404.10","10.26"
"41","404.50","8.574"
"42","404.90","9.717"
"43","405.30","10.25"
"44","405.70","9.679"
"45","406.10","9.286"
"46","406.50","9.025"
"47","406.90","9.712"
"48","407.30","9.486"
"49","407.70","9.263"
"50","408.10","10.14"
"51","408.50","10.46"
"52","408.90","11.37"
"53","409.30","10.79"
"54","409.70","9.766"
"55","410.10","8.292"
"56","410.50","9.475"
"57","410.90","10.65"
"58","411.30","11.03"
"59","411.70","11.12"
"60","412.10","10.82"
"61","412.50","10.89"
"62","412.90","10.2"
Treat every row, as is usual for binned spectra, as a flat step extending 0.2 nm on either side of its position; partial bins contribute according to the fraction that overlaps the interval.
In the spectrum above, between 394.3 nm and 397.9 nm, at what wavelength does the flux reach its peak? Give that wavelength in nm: 395.30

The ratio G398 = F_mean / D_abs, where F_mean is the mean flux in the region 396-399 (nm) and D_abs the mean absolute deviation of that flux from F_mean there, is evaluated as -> 3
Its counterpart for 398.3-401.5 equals 28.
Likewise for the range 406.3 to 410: 16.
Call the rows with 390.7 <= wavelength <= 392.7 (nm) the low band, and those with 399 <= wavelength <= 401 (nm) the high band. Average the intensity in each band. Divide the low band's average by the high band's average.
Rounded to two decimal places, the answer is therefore 0.73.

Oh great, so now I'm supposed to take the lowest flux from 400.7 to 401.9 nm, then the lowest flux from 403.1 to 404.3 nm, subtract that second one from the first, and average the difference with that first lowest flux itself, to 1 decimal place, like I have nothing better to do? 5.4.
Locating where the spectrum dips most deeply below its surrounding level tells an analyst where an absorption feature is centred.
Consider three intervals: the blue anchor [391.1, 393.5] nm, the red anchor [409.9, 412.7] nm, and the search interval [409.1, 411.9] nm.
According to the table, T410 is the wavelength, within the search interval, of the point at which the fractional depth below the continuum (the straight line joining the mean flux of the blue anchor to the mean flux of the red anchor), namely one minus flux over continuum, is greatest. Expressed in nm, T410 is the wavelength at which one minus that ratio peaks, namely 410.10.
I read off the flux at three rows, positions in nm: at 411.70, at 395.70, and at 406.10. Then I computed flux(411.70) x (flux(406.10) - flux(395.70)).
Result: 19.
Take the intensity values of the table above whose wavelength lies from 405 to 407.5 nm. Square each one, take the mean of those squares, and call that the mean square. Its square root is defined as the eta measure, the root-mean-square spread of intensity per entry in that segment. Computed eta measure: 10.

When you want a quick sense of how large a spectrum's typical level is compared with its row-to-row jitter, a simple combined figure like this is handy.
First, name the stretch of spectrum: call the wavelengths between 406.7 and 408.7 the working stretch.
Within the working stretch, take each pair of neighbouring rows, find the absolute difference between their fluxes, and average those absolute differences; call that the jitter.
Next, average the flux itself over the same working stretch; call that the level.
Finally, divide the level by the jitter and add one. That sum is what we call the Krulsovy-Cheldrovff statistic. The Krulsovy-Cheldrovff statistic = 25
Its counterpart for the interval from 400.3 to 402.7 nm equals 40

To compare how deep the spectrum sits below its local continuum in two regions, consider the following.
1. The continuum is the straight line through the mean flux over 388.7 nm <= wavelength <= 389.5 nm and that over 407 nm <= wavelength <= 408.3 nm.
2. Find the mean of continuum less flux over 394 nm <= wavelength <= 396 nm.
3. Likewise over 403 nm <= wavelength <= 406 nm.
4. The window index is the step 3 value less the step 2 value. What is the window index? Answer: -1.3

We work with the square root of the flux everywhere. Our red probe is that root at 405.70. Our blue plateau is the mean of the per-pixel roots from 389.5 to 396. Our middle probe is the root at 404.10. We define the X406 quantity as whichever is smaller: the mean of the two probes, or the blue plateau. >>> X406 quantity 2.45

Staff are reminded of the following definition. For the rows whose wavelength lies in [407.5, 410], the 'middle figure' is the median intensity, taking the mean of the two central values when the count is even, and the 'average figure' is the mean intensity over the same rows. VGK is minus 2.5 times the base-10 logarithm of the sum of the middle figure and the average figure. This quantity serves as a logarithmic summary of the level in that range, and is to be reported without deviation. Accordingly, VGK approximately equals -3.28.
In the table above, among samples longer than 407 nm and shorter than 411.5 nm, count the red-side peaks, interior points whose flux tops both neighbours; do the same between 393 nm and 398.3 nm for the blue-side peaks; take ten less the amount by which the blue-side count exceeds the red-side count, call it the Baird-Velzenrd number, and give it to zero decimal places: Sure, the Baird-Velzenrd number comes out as 10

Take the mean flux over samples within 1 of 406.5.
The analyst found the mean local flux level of 9.4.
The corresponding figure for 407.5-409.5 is 10.4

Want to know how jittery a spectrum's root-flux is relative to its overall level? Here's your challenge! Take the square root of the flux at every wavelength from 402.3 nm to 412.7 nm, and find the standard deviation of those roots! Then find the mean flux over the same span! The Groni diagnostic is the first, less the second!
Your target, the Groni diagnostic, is -9.86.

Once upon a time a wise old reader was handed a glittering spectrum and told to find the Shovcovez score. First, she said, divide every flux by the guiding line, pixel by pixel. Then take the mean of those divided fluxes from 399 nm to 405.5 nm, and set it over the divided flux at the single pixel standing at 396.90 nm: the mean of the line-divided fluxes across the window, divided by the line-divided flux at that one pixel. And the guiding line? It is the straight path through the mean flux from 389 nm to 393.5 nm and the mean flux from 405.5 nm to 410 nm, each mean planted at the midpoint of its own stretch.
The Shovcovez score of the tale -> 3.3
